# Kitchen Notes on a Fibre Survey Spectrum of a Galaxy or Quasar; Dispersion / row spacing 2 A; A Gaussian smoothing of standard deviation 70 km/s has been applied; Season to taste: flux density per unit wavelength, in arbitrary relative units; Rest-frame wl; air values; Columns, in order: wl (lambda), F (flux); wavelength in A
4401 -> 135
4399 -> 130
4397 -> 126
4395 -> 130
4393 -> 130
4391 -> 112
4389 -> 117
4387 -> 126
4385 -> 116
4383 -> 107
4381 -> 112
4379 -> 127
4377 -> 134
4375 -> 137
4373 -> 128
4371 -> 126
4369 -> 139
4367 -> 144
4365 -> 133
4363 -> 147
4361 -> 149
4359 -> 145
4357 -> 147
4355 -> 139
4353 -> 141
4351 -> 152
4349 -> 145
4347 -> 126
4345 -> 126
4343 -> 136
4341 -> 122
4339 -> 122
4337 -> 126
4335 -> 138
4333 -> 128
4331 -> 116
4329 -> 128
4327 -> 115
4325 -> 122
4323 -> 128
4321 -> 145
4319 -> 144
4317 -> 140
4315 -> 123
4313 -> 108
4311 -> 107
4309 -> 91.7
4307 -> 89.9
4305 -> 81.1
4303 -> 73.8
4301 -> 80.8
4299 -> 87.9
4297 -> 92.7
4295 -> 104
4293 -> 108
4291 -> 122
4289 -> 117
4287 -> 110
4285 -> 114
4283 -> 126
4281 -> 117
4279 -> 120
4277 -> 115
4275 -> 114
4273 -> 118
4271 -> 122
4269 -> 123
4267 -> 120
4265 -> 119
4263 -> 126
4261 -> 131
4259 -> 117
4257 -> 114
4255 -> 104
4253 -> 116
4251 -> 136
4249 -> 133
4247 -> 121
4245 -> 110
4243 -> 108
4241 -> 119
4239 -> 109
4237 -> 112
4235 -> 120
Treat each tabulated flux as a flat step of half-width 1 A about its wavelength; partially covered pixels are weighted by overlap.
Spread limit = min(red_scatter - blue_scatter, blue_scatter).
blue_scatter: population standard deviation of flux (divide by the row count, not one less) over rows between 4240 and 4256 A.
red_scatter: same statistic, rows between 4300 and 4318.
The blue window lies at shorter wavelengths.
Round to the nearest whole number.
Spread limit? 10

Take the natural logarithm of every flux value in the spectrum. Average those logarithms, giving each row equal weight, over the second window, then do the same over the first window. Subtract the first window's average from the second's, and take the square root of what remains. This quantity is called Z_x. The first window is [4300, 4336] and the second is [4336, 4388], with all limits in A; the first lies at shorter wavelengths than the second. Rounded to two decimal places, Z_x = 0.41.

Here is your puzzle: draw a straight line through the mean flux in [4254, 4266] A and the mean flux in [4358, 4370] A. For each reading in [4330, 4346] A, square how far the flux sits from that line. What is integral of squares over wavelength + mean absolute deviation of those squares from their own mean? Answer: 2416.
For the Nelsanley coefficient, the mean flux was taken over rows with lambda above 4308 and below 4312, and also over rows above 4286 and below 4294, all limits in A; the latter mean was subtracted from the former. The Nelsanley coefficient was -15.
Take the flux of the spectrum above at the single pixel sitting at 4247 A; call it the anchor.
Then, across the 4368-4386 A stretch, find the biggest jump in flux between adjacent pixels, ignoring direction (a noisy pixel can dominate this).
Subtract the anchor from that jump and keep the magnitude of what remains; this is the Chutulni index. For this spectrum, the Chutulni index 106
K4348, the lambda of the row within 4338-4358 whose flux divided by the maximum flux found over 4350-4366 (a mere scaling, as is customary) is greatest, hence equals 4351 A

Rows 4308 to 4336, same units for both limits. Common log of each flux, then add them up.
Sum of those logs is 29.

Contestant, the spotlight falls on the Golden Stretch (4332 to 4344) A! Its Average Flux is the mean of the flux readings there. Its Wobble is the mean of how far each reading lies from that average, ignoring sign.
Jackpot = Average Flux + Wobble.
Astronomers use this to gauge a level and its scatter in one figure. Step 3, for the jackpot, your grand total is 134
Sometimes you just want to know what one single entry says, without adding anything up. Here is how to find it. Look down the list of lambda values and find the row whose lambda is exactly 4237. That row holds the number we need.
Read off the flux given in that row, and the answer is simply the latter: 112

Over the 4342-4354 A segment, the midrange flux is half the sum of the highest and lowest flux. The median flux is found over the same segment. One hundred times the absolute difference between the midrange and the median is 50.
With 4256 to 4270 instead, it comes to 250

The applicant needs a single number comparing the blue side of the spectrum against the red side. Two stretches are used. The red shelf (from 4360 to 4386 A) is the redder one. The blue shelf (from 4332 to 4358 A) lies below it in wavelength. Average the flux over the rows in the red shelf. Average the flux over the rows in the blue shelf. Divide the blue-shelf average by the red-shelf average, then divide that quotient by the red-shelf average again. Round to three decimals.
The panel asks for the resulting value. 0.008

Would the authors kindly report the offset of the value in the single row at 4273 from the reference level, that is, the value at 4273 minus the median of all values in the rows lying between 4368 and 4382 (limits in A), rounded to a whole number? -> -10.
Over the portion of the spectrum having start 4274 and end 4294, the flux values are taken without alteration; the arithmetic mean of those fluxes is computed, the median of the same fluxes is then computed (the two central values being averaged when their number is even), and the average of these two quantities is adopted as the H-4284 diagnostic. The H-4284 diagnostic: 116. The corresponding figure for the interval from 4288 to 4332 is 111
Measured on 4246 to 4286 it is 120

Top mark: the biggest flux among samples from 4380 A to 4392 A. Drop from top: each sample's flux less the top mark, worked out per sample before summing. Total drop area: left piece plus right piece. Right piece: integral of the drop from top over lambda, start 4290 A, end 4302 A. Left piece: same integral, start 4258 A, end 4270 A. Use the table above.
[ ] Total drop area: -361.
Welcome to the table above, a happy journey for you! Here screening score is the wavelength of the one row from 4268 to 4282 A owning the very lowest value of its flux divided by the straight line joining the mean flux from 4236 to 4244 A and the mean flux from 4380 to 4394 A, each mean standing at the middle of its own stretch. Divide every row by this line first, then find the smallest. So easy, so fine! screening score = 4275 A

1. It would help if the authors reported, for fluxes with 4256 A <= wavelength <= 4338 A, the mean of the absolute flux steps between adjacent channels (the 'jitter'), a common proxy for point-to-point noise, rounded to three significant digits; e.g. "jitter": 7.41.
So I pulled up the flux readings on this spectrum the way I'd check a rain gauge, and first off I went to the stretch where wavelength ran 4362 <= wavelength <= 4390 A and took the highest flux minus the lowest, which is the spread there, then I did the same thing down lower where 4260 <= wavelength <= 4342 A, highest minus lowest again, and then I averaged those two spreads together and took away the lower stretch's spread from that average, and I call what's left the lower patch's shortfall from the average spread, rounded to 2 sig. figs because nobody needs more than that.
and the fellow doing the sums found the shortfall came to -16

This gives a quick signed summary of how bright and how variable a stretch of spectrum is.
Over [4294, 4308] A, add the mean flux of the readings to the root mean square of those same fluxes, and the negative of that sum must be -175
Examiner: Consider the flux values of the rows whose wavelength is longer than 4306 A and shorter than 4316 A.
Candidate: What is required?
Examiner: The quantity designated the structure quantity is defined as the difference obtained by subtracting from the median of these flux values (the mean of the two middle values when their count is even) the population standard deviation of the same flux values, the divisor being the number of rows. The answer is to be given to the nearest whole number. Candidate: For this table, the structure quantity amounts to 95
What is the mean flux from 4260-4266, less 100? 25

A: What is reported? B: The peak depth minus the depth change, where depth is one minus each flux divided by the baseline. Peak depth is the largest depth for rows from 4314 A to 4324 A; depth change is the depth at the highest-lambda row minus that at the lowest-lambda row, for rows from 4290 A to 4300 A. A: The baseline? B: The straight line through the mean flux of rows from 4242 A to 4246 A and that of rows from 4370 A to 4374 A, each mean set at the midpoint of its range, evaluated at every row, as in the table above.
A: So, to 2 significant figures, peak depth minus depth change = -0.34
